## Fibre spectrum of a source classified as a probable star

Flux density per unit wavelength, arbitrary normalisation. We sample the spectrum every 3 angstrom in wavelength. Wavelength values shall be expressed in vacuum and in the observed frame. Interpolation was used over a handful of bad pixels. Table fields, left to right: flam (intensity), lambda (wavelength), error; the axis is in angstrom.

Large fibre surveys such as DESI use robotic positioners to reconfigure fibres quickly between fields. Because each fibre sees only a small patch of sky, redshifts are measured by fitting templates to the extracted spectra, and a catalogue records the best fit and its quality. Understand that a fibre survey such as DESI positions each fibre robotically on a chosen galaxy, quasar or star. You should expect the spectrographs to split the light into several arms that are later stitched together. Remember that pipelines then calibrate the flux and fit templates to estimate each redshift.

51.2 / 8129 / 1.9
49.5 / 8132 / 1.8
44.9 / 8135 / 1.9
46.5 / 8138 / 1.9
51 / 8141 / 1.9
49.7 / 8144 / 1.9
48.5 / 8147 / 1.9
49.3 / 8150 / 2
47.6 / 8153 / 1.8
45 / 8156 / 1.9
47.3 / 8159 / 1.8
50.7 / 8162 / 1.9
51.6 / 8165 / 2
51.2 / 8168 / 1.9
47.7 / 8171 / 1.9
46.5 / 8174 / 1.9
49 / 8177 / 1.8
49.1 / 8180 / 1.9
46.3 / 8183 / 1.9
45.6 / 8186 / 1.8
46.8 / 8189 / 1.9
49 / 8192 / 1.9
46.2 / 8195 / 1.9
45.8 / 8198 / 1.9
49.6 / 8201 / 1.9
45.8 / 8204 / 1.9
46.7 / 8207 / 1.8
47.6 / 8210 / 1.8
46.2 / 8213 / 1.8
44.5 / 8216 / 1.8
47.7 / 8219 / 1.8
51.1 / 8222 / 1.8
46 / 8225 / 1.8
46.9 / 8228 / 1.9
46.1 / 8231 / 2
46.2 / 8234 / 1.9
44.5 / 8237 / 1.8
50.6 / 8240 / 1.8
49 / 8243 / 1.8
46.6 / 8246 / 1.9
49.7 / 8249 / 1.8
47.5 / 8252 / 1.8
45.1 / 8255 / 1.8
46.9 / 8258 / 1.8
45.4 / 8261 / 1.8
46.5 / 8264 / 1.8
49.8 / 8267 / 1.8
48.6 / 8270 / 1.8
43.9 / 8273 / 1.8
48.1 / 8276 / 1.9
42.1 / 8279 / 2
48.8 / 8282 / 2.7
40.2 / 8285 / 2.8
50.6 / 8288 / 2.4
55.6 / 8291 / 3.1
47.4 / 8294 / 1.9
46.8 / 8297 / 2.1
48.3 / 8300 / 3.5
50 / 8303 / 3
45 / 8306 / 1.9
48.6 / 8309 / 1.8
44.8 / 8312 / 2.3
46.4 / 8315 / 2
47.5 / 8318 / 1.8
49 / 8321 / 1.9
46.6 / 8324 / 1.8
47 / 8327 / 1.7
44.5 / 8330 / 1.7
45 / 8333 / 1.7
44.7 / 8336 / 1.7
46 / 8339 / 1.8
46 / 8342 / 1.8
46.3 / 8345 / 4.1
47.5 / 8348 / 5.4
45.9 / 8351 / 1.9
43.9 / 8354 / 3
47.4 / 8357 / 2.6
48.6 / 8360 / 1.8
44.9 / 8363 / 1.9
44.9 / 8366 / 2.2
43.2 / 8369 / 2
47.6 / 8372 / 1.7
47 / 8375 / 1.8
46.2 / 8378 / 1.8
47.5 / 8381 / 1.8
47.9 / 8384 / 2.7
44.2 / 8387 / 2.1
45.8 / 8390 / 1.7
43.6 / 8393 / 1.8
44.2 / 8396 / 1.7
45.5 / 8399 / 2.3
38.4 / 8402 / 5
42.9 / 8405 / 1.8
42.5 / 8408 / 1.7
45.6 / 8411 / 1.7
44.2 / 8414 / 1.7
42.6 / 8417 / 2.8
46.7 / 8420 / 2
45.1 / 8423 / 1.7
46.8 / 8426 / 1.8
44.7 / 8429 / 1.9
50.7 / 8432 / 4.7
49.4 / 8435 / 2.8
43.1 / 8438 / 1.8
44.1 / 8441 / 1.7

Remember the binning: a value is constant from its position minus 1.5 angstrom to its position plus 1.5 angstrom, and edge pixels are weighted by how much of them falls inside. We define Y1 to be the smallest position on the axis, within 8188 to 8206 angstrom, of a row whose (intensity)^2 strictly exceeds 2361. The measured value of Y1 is 8192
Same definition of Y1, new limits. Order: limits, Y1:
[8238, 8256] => 8240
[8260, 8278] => 8267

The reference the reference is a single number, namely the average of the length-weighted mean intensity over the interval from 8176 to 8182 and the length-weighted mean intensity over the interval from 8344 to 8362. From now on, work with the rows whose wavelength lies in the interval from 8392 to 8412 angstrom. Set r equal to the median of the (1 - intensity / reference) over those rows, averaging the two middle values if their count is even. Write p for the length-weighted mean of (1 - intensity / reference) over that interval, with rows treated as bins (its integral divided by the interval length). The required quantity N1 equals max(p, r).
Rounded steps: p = 0.095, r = 0.086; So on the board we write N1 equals 0.095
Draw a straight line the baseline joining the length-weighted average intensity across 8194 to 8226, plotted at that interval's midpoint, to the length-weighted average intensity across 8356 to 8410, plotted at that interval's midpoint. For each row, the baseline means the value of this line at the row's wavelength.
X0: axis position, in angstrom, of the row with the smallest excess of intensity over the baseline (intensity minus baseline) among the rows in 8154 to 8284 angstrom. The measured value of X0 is 8279 angstrom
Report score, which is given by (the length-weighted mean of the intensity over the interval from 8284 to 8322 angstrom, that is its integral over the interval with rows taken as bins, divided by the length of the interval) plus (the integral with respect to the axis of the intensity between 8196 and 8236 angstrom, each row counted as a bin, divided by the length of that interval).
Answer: 94.7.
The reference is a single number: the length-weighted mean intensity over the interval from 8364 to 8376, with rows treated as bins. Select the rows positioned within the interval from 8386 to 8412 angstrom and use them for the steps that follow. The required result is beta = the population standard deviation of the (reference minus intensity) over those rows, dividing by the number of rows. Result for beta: 2.16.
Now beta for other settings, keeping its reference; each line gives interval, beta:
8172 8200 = 1.38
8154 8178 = 2.24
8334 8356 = 1.07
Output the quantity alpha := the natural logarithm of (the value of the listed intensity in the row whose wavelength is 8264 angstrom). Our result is 3.839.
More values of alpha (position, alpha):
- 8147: 3.882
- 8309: 3.884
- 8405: 3.759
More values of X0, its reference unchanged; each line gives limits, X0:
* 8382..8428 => 8402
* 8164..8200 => 8186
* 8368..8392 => 8369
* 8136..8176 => 8156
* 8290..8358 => 8354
